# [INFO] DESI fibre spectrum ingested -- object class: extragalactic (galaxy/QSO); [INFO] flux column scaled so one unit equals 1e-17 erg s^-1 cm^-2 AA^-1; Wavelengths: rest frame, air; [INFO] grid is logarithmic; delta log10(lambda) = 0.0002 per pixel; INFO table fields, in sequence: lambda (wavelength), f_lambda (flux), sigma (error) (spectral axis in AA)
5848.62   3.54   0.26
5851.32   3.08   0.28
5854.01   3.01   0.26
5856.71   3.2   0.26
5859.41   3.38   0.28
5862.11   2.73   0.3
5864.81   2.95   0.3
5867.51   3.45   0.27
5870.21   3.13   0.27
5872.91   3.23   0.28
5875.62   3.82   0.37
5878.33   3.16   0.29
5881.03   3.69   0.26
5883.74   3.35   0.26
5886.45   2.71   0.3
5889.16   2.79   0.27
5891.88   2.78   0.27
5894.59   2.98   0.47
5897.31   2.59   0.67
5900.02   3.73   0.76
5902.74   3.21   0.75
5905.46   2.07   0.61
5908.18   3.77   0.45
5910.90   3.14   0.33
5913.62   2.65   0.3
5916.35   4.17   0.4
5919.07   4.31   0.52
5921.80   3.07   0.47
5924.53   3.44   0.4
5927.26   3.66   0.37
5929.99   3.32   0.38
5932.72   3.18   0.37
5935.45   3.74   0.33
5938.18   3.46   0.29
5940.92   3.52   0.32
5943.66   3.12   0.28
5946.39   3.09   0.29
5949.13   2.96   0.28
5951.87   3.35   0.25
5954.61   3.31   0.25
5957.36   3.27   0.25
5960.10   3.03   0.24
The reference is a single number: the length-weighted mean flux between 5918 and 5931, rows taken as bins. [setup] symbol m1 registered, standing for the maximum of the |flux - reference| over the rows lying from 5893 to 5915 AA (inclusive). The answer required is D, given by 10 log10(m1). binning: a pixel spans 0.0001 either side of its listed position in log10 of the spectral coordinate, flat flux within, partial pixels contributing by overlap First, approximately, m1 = 1.5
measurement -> 1.7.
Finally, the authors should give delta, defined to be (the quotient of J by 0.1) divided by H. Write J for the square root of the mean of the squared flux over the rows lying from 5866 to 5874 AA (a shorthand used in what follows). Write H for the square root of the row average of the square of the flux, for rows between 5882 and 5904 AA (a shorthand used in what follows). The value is 10.8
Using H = 3.04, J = 3.27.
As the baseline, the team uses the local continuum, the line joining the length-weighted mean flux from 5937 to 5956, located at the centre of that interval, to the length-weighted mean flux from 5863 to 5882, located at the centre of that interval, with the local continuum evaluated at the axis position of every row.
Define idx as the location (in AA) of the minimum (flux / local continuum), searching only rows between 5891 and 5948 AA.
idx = 5905.46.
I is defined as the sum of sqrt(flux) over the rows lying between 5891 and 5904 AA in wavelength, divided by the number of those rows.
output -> 1.75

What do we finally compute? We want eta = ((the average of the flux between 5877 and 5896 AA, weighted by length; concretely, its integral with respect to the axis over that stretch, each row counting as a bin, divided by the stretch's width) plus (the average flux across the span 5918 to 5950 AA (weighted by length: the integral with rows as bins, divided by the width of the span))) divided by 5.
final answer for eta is 1.29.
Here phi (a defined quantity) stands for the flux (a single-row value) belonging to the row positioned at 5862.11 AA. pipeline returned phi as 2.73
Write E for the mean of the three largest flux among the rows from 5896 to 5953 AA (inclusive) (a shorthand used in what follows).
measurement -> 4.08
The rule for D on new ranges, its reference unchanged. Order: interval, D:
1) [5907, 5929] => -0.5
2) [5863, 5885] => -2.2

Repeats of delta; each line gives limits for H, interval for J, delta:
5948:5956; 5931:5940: 10.8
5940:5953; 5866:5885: 10.6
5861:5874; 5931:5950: 10.6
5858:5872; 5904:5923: 10.8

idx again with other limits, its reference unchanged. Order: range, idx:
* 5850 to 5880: 5862.11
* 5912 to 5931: 5913.62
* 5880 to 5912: 5905.46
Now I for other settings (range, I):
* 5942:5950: 1.75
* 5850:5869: 1.76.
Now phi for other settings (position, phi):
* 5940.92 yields 3.52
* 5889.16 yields 2.79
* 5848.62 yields 3.54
